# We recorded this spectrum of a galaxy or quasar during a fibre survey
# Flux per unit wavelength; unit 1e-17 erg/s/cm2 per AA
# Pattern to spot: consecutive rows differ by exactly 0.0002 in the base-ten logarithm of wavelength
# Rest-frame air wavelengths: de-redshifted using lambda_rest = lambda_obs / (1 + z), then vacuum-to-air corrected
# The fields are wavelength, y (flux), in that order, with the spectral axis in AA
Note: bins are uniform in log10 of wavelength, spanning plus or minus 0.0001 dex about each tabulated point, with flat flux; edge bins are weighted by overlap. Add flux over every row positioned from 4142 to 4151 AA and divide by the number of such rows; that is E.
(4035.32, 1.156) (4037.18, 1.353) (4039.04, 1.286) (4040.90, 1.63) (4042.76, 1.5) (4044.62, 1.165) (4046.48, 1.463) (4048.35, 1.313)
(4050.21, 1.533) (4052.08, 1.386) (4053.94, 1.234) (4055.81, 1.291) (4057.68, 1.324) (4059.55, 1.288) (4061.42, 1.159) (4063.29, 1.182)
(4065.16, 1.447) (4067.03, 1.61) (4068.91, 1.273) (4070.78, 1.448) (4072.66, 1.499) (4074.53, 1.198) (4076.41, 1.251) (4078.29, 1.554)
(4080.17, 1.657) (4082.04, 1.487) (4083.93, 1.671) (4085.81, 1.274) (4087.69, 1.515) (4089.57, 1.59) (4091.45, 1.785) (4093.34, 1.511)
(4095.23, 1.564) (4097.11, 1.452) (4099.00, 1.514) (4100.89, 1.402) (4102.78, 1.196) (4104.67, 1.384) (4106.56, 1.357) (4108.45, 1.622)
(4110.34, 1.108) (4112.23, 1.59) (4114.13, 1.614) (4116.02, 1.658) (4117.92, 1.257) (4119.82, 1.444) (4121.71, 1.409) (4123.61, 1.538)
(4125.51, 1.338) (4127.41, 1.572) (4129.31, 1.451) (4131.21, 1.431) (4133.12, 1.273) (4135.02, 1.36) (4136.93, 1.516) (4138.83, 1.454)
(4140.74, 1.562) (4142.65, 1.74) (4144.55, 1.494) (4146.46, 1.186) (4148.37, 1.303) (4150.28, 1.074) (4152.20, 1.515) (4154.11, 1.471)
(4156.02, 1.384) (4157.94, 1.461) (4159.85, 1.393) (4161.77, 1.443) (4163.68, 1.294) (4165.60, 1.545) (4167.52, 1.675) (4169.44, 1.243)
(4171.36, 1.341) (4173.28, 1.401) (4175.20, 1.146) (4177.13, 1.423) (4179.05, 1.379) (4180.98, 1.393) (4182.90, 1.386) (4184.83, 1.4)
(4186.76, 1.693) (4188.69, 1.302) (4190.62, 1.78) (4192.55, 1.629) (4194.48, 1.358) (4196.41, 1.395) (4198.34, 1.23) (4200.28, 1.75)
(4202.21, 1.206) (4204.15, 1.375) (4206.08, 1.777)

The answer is 1.36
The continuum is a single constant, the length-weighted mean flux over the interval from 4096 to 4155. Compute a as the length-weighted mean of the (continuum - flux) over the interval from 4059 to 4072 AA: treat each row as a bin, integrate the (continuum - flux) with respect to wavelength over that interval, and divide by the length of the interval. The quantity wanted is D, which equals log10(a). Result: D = -1.10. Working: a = 0.080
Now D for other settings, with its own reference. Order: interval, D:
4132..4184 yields -1.57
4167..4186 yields -1.27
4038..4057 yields -1.30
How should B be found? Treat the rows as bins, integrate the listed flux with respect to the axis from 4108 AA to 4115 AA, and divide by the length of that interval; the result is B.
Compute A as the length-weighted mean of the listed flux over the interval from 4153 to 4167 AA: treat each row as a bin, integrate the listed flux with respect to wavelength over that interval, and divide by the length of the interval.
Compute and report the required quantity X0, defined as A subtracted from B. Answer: 0.04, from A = 1.44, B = 1.47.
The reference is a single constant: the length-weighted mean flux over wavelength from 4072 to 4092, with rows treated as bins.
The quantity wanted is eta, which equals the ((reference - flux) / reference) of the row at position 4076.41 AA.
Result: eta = 0.16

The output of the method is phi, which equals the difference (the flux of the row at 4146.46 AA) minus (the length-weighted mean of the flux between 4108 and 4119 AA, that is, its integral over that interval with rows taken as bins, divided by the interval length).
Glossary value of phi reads -0.28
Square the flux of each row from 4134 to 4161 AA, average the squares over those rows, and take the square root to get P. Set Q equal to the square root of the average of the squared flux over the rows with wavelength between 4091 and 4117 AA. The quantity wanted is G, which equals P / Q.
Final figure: 0.96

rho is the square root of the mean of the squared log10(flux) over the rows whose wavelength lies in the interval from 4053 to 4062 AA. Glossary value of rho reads 0.102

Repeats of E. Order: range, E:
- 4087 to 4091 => 1.55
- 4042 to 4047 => 1.38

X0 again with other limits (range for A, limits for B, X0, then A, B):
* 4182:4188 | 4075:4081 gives -0.02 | 1.48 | 1.46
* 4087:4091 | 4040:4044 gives -0.05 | 1.59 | 1.53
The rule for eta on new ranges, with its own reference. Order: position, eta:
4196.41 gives 0.07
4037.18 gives 0.09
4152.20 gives -0.01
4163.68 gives 0.13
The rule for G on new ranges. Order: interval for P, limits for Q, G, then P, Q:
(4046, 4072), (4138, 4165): 0.96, 1.36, 1.42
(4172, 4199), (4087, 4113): 0.97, 1.43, 1.48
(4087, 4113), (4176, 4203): 1.01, 1.48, 1.46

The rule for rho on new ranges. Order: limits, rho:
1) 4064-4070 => 0.163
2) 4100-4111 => 0.136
